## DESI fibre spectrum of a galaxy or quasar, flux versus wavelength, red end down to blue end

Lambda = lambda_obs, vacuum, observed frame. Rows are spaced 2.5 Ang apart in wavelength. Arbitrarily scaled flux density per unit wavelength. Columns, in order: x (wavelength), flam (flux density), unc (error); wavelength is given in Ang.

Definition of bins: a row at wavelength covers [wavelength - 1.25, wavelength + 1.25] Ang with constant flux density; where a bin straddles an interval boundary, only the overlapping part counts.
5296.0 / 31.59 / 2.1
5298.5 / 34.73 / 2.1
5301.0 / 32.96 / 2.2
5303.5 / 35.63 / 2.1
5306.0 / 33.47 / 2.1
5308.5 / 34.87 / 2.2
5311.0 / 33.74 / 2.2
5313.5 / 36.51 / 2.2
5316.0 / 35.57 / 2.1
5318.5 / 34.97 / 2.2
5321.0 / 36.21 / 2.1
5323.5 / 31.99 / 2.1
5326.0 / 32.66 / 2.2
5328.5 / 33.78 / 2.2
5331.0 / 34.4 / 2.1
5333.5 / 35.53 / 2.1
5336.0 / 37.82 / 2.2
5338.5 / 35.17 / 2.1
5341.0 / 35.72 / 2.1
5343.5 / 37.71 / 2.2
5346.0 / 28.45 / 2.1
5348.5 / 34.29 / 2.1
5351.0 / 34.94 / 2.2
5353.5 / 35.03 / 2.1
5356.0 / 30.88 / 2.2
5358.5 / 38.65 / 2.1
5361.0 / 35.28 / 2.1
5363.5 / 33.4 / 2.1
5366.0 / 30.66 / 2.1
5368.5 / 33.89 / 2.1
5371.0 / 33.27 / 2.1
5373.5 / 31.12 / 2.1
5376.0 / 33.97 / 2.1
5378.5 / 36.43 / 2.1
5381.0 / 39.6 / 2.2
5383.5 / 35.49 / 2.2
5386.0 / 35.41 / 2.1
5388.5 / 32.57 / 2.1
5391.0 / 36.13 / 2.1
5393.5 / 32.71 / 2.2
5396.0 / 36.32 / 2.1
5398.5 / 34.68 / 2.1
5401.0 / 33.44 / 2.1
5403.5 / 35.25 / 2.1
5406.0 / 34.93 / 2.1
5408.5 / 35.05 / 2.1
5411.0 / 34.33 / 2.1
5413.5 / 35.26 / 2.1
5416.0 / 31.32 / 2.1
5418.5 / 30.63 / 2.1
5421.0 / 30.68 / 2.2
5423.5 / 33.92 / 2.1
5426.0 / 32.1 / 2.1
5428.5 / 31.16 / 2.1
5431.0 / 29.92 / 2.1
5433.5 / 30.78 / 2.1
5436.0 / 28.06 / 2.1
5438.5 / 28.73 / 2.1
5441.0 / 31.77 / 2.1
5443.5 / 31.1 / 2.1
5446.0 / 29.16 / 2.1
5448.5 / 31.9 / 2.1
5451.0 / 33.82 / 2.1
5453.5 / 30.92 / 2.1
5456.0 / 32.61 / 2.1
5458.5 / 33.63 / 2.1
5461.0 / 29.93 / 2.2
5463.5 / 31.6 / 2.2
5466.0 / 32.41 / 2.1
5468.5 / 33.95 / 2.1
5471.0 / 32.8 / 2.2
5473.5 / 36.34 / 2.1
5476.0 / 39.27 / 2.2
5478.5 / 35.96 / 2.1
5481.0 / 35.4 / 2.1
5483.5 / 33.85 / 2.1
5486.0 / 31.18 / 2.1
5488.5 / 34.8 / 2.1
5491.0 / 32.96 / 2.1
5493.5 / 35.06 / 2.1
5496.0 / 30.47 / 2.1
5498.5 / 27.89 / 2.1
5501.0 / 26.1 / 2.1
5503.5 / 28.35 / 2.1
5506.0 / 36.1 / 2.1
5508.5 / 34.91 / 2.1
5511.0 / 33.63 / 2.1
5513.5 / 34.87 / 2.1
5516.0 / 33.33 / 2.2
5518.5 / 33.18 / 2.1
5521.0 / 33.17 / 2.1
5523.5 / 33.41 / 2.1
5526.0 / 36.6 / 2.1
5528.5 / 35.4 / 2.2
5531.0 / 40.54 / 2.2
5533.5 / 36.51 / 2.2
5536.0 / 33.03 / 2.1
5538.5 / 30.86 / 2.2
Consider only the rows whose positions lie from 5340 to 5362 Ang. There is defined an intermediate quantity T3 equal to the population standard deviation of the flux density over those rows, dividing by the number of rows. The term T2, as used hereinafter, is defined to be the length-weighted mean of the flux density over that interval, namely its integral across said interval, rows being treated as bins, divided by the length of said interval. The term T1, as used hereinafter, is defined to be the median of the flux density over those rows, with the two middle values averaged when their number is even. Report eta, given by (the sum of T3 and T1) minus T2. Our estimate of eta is 3.5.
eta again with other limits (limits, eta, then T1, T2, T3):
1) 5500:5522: 3.7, 33.3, 32.7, 3.1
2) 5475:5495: 2.4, 34.9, 34.7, 2.2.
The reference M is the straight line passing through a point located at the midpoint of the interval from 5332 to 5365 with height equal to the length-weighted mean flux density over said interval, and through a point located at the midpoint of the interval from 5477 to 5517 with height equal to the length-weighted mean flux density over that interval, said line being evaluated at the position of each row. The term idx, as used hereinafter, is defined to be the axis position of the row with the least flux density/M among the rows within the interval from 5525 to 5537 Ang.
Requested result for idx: 5536.0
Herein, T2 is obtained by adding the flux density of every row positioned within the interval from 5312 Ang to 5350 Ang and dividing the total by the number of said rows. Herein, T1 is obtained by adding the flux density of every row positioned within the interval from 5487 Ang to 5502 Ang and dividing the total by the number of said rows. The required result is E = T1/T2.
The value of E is 0.90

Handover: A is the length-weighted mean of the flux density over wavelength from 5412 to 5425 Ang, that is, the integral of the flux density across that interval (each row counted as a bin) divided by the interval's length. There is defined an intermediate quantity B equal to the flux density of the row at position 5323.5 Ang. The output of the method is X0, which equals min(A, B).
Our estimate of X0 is 32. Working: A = 32.4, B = 31.99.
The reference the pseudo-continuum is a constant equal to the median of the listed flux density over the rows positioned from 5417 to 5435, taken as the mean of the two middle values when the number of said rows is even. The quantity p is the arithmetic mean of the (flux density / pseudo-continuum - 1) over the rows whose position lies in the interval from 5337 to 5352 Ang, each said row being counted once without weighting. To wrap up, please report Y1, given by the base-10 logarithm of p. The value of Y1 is -0.93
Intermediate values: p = 0.117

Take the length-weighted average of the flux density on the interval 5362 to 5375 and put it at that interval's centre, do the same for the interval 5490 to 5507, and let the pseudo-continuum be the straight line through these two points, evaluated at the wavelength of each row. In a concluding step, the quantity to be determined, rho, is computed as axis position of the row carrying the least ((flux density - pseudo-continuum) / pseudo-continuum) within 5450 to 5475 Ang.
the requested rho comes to 5461.0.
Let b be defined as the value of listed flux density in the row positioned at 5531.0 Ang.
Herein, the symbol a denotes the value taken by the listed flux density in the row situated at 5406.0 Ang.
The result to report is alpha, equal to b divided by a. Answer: 1.16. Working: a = 34.93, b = 40.54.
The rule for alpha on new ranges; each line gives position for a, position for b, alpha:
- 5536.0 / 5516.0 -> 1.01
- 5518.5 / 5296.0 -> 0.95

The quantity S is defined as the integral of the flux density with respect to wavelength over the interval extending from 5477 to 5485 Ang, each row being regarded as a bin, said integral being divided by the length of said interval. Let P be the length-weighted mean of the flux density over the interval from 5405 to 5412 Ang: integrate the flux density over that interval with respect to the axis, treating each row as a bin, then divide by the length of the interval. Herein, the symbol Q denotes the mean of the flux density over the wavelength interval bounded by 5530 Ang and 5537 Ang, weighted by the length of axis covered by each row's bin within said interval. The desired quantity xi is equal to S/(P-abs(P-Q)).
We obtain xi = 1.07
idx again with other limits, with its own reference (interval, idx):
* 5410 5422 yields 5418.5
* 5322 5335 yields 5323.5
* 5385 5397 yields 5388.5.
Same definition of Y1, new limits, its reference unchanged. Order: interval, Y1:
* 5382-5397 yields -0.89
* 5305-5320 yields -0.88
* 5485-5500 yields -1.38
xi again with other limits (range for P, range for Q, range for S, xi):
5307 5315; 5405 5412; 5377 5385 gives 1.06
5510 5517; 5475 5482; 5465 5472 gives 1.06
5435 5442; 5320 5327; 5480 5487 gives 1.32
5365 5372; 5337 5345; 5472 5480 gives 1.26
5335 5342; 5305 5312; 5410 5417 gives 0.99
